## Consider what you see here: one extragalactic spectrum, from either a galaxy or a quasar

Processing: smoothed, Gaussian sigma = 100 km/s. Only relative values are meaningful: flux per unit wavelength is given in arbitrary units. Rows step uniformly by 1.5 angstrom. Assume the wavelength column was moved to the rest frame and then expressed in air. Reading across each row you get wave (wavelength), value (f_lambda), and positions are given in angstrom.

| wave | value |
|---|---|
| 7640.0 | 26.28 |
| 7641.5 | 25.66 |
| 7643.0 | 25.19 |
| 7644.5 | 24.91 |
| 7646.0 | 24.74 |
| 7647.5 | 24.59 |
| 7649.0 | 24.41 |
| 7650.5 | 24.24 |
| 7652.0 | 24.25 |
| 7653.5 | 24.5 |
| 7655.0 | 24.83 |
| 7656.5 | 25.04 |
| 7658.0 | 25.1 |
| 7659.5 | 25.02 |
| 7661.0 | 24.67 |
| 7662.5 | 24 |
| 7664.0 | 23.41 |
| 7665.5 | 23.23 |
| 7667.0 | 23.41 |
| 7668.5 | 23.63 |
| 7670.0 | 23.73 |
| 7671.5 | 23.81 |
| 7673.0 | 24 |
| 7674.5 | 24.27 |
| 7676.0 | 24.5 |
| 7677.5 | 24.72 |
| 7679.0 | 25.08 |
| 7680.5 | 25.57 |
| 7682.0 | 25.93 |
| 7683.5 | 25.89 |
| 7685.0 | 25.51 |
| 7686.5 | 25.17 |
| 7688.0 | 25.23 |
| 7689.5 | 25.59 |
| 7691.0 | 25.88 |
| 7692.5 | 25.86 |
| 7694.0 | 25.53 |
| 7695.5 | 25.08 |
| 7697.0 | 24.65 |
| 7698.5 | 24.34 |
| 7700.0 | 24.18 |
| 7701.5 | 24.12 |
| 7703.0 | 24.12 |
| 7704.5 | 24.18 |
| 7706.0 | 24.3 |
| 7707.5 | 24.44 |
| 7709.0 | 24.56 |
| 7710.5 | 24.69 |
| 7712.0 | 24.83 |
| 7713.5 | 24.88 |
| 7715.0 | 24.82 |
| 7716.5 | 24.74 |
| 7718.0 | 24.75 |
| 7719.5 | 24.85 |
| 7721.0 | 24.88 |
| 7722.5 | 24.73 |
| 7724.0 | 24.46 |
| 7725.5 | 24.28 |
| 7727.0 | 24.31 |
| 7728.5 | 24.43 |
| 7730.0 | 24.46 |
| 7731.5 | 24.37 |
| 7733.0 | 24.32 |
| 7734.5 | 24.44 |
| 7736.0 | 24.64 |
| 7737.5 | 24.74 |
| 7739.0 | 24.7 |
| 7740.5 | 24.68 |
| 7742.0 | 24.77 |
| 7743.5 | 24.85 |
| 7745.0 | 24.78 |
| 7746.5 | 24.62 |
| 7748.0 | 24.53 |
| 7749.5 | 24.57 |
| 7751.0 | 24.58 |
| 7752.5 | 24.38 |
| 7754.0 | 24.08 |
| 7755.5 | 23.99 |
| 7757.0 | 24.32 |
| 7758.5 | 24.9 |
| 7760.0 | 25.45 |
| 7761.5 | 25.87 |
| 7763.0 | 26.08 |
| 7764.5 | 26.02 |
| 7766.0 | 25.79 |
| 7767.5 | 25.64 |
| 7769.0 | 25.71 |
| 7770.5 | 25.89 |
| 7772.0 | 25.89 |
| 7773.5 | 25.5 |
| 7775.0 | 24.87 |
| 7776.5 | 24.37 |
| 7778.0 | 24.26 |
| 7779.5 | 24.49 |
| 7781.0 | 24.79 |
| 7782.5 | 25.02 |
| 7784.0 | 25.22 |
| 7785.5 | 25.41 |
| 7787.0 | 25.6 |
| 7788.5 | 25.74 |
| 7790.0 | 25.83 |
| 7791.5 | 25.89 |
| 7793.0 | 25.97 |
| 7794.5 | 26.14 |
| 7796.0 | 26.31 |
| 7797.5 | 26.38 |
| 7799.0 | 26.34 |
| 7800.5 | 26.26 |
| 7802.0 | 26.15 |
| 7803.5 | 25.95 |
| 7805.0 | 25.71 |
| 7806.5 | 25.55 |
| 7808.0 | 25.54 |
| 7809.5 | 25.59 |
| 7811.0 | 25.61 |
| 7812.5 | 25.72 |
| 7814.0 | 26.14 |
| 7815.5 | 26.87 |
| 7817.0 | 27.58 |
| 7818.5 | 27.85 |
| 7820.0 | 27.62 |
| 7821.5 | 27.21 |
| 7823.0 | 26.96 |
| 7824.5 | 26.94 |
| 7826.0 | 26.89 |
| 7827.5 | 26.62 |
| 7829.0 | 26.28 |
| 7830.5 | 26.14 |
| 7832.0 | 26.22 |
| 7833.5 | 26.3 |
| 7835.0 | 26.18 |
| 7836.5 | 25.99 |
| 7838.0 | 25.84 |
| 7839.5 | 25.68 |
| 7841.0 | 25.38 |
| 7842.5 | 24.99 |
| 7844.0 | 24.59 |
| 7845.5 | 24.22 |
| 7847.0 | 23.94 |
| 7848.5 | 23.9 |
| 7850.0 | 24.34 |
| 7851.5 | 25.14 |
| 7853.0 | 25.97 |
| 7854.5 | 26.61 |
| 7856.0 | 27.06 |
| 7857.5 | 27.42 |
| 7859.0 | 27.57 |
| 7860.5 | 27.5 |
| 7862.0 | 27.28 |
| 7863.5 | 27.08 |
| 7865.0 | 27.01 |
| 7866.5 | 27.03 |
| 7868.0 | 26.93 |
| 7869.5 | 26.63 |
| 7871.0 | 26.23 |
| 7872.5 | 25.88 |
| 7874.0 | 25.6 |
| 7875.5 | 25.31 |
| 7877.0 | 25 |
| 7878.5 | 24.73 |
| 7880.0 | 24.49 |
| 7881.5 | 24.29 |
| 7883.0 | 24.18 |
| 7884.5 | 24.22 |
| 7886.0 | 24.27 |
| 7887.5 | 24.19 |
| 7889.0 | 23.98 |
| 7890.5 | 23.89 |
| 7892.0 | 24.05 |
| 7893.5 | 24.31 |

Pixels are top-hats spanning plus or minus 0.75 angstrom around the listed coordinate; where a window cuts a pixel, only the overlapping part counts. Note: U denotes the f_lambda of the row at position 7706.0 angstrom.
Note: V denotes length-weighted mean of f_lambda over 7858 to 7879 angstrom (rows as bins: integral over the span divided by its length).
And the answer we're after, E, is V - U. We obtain 2.1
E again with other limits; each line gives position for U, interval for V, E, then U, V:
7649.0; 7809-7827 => 2.4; 24.41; 26.8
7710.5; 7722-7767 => 0.1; 24.69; 24.7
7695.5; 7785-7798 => 0.8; 25.08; 25.9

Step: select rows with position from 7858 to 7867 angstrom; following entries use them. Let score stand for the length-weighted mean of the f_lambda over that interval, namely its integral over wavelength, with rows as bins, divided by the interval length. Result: 27.3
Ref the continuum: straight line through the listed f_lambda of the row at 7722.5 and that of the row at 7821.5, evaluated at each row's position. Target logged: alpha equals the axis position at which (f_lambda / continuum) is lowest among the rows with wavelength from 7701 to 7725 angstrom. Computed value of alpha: 7724.0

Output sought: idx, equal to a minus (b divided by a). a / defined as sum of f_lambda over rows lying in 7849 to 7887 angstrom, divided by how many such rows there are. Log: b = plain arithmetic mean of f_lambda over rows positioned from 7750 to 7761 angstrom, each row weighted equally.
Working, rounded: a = 25.9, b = 24.5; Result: 25.0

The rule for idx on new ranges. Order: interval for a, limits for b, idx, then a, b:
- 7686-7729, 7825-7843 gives 23.7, 24.8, 26.0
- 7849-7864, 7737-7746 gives 25.7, 26.6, 24.8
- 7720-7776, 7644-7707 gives 23.9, 24.9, 24.6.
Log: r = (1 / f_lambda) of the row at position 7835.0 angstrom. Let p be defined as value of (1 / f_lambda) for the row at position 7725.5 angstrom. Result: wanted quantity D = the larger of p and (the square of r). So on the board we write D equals 0.0412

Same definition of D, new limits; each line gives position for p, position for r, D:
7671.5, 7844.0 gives 0.0420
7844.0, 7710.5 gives 0.0407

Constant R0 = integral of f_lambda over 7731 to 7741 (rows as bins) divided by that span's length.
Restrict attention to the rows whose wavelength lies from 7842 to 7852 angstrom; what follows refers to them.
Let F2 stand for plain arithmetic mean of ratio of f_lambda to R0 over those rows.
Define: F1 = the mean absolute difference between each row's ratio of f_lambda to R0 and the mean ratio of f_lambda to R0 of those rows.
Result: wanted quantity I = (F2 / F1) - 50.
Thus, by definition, 12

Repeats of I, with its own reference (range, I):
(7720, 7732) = 105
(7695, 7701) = 31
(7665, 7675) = 42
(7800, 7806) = 89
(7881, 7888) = 556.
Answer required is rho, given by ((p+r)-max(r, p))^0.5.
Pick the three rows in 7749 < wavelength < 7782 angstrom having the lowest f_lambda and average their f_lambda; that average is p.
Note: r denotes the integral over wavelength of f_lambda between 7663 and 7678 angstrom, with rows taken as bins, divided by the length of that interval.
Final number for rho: 4.88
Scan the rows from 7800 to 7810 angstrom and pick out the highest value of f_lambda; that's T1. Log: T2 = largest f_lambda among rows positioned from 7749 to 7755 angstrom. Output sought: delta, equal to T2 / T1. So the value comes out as 0.94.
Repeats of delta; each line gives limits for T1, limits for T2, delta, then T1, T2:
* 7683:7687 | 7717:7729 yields 0.96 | 25.89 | 24.88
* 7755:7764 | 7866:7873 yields 1.04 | 26.08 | 27.03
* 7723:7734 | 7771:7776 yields 1.06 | 24.46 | 25.89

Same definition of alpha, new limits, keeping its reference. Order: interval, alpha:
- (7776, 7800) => 7778.0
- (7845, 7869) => 7848.5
